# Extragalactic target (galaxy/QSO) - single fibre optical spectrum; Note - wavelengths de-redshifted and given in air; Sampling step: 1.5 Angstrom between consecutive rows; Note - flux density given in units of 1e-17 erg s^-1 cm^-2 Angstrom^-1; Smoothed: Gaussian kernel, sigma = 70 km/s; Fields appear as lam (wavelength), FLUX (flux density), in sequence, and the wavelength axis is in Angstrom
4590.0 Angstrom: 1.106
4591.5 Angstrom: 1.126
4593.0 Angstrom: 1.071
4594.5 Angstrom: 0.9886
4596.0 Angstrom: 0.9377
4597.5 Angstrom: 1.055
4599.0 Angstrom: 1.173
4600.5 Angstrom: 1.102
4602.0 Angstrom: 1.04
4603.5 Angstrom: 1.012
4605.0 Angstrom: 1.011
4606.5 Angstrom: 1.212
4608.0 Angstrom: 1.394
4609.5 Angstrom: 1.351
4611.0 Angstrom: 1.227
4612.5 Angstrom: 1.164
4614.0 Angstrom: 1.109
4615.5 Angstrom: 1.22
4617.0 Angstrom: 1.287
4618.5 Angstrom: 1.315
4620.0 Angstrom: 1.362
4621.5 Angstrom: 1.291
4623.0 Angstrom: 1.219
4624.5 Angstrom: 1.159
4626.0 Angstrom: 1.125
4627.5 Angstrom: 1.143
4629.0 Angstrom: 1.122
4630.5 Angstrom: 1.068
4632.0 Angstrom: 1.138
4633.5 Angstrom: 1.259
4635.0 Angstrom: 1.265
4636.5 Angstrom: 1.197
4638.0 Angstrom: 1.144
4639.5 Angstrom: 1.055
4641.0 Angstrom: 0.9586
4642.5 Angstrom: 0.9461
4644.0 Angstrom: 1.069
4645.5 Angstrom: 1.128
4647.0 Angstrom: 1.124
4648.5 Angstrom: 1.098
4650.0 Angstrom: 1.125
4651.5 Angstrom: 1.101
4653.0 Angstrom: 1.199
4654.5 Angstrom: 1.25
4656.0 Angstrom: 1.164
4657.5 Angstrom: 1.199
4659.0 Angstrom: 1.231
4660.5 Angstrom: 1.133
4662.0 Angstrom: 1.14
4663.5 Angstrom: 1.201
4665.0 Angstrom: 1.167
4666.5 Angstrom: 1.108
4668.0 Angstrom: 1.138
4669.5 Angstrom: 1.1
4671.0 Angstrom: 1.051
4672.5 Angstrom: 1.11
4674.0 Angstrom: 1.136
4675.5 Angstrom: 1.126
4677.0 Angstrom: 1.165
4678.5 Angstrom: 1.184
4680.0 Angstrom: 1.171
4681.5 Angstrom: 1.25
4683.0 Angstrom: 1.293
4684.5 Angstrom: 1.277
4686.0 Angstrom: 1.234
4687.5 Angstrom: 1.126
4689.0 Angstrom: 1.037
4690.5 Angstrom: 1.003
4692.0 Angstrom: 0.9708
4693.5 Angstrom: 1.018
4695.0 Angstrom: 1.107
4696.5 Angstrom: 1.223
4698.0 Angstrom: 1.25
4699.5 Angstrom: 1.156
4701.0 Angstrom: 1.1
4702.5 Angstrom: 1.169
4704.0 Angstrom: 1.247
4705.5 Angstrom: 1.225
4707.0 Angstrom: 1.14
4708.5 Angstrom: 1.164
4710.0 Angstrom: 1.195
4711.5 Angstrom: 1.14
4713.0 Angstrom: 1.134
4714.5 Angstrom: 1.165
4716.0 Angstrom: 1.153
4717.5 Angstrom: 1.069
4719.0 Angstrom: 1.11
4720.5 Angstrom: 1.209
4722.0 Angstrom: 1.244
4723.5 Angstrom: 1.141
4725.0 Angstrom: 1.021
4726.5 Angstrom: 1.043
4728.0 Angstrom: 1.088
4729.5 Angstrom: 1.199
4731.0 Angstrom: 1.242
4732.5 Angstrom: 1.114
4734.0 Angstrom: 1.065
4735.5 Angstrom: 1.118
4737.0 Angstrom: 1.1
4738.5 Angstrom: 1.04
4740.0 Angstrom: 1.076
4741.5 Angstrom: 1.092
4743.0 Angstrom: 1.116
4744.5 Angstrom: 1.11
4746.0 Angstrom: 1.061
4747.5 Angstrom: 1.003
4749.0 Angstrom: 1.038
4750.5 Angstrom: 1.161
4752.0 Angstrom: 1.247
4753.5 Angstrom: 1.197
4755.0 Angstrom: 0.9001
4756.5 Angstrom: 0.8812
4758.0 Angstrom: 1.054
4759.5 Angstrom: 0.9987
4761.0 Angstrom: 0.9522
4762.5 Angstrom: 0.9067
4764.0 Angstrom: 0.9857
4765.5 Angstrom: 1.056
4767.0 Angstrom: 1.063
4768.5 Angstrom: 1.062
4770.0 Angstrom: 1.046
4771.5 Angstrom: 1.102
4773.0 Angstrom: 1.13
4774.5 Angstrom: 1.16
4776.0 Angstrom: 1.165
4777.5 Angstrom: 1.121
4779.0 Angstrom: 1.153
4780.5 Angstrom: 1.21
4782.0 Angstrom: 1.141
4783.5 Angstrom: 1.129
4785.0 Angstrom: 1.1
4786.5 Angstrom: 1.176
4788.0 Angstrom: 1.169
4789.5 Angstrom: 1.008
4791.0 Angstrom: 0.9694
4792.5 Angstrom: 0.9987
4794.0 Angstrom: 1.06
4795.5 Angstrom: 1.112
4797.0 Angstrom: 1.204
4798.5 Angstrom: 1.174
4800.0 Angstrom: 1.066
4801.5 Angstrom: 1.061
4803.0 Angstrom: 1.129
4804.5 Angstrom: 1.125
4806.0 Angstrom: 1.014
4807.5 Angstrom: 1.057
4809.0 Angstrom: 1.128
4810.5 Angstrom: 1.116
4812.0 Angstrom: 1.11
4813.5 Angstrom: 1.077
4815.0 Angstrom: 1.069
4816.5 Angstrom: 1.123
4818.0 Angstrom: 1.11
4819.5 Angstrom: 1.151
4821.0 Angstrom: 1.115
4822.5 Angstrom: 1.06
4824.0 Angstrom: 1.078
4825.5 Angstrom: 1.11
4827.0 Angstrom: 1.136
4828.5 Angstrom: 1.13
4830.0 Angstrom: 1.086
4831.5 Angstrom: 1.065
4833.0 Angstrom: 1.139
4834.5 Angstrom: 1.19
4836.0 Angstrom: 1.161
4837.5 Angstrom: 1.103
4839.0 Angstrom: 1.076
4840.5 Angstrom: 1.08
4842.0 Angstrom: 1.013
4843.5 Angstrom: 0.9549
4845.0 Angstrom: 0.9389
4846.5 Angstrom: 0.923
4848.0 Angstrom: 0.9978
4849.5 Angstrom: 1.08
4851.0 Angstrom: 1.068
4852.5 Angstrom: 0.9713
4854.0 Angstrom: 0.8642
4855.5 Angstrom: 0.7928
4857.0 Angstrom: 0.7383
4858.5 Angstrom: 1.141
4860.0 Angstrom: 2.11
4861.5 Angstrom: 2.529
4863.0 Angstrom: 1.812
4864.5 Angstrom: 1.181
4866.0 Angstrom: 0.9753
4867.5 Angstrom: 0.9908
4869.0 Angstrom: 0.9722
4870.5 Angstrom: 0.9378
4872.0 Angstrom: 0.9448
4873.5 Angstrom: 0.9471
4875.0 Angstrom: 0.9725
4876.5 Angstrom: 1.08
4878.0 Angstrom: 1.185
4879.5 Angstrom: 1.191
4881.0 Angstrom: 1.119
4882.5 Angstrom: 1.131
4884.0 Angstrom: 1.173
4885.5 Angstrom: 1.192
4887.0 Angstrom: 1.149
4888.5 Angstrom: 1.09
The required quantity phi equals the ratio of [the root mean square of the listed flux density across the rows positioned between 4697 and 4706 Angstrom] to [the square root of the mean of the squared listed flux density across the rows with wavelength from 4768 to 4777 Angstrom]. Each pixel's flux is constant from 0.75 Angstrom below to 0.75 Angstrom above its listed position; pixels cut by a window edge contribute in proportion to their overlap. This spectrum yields 1.073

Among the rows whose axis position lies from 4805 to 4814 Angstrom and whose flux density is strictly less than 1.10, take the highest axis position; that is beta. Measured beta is 4813.5 Angstrom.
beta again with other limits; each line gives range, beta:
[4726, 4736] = 4734.0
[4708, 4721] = 4717.5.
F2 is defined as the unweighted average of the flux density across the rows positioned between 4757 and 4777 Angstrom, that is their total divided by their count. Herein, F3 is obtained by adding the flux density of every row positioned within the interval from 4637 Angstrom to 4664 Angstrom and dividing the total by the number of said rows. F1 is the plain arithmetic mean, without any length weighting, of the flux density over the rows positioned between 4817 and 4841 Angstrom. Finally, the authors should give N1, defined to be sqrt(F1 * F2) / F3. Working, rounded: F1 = 1.11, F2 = 1.05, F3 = 1.13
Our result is 0.96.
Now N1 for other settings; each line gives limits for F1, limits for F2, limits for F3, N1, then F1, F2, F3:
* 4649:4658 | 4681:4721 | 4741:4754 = 1.04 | 1.17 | 1.15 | 1.11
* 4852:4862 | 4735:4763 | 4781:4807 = 1.07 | 1.31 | 1.06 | 1.10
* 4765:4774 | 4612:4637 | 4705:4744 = 1.01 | 1.08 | 1.20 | 1.13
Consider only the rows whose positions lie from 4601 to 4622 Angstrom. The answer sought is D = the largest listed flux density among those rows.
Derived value 1.394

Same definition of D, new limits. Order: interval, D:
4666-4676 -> 1.138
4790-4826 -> 1.204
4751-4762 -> 1.247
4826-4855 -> 1.19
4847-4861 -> 2.11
